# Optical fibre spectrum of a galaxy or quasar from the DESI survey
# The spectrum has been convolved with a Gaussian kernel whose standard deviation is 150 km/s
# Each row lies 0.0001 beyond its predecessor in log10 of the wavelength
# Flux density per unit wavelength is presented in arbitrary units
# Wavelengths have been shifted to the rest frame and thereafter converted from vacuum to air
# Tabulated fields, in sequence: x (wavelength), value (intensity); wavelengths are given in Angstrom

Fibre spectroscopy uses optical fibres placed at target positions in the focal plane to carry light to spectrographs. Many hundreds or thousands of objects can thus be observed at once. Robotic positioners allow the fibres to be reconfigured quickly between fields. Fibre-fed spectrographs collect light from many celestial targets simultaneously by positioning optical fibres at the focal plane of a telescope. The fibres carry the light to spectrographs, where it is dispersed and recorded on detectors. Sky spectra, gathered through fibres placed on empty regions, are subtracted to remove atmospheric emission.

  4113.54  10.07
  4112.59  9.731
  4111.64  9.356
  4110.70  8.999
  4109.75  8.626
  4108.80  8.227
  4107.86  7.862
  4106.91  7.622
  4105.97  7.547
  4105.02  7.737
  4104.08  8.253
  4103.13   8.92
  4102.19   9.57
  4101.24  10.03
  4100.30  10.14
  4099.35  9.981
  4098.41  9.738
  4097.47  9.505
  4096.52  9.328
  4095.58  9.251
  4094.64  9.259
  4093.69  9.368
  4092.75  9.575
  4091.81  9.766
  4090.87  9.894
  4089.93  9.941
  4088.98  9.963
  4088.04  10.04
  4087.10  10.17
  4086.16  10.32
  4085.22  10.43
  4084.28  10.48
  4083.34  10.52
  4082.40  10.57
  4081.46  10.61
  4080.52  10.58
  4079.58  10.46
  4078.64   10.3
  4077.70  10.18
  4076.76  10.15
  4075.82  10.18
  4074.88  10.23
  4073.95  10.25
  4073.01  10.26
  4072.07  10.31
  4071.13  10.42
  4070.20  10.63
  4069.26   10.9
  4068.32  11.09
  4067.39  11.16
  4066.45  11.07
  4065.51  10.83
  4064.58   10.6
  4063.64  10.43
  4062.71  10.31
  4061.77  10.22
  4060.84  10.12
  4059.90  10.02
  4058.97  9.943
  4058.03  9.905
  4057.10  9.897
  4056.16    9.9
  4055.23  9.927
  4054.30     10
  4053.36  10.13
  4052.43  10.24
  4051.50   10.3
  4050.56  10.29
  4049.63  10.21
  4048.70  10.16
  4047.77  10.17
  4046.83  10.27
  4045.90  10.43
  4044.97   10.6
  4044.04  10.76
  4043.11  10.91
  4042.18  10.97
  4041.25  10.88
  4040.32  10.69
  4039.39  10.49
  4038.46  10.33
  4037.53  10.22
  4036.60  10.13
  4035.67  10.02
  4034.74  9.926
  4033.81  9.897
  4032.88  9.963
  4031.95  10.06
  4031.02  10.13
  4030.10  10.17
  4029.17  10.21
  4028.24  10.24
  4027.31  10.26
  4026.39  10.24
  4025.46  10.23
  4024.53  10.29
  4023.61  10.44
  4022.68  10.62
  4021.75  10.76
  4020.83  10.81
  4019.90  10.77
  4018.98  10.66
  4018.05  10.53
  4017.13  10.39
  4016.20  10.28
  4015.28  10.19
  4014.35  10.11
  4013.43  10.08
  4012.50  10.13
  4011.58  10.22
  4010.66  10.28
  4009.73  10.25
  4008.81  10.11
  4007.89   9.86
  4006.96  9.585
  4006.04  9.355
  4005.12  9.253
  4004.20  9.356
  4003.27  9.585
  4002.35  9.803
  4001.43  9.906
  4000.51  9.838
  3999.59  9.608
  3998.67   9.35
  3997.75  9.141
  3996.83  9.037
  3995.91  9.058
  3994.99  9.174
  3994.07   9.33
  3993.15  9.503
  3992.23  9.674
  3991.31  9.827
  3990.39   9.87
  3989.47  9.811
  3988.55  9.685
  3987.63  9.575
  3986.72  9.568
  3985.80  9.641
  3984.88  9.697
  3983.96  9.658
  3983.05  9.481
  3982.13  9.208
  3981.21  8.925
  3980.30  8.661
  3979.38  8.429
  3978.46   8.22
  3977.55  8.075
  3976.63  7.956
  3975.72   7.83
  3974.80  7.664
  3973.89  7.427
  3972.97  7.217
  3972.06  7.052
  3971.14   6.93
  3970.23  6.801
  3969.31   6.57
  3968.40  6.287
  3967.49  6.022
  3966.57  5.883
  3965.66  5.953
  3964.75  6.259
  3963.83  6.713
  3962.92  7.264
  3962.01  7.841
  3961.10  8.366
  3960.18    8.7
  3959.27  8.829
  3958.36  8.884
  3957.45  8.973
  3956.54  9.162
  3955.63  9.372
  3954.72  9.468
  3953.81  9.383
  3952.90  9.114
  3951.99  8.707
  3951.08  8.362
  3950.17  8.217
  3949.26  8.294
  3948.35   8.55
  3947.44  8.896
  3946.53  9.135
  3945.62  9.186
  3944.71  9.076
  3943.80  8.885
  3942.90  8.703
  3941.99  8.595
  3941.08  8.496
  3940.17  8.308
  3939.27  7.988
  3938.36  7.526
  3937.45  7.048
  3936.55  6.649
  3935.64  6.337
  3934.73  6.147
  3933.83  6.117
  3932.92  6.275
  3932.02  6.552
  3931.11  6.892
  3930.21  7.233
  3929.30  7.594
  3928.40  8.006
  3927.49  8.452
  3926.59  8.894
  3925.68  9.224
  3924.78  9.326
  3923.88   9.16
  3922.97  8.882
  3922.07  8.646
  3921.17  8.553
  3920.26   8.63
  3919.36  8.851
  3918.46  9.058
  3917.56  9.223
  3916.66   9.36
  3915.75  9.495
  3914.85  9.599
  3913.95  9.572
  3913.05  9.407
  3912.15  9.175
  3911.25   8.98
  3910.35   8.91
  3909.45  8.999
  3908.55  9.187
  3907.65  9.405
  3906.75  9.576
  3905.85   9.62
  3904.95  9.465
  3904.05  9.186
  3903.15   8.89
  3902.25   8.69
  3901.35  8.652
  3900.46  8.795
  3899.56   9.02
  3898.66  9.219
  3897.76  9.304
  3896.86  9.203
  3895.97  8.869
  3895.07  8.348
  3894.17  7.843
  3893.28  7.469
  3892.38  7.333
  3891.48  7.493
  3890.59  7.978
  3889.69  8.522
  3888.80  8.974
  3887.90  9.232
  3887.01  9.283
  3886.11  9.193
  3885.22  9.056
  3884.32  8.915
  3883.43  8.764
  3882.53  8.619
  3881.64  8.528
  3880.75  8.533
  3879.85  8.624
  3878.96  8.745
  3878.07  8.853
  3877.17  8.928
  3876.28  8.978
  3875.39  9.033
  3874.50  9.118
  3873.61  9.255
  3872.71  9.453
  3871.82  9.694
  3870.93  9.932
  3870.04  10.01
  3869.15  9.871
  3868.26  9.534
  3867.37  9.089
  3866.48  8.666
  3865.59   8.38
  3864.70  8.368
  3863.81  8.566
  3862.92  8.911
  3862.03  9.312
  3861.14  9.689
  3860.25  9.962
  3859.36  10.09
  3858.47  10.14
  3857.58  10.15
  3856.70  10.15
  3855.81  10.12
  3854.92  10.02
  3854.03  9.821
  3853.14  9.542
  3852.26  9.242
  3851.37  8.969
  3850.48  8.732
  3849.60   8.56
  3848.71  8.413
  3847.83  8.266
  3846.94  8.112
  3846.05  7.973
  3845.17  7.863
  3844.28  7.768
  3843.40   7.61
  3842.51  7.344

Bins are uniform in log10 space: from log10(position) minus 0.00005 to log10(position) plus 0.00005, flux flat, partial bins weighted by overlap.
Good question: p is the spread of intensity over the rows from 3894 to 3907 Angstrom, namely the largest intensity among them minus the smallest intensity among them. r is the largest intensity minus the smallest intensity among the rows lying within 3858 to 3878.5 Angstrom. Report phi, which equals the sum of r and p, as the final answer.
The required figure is 3.5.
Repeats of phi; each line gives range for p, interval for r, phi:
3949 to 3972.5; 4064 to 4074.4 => 4.5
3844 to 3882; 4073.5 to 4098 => 3.7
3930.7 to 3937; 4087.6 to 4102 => 1.7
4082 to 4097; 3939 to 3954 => 2.7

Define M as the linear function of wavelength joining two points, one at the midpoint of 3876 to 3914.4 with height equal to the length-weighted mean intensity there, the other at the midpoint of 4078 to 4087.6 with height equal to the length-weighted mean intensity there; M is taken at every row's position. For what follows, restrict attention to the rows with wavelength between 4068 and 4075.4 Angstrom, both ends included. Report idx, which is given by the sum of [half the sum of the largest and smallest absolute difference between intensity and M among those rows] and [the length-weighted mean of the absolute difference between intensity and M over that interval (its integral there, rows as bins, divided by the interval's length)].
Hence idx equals 0.66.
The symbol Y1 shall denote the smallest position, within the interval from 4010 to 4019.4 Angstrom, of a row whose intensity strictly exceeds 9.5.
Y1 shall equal 4010.66 Angstrom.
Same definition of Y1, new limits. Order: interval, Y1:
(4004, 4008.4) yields 4006.96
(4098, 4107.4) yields 4098.41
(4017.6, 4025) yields 4018.05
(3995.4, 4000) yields 3999.59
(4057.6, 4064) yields 4058.03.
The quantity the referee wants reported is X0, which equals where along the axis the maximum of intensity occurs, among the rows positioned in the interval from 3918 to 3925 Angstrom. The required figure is 3924.78 Angstrom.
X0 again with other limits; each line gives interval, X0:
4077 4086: 4081.46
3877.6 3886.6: 3886.11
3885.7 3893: 3887.01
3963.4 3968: 3963.83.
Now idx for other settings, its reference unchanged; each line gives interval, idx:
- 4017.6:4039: 0.81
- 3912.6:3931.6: 1.73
